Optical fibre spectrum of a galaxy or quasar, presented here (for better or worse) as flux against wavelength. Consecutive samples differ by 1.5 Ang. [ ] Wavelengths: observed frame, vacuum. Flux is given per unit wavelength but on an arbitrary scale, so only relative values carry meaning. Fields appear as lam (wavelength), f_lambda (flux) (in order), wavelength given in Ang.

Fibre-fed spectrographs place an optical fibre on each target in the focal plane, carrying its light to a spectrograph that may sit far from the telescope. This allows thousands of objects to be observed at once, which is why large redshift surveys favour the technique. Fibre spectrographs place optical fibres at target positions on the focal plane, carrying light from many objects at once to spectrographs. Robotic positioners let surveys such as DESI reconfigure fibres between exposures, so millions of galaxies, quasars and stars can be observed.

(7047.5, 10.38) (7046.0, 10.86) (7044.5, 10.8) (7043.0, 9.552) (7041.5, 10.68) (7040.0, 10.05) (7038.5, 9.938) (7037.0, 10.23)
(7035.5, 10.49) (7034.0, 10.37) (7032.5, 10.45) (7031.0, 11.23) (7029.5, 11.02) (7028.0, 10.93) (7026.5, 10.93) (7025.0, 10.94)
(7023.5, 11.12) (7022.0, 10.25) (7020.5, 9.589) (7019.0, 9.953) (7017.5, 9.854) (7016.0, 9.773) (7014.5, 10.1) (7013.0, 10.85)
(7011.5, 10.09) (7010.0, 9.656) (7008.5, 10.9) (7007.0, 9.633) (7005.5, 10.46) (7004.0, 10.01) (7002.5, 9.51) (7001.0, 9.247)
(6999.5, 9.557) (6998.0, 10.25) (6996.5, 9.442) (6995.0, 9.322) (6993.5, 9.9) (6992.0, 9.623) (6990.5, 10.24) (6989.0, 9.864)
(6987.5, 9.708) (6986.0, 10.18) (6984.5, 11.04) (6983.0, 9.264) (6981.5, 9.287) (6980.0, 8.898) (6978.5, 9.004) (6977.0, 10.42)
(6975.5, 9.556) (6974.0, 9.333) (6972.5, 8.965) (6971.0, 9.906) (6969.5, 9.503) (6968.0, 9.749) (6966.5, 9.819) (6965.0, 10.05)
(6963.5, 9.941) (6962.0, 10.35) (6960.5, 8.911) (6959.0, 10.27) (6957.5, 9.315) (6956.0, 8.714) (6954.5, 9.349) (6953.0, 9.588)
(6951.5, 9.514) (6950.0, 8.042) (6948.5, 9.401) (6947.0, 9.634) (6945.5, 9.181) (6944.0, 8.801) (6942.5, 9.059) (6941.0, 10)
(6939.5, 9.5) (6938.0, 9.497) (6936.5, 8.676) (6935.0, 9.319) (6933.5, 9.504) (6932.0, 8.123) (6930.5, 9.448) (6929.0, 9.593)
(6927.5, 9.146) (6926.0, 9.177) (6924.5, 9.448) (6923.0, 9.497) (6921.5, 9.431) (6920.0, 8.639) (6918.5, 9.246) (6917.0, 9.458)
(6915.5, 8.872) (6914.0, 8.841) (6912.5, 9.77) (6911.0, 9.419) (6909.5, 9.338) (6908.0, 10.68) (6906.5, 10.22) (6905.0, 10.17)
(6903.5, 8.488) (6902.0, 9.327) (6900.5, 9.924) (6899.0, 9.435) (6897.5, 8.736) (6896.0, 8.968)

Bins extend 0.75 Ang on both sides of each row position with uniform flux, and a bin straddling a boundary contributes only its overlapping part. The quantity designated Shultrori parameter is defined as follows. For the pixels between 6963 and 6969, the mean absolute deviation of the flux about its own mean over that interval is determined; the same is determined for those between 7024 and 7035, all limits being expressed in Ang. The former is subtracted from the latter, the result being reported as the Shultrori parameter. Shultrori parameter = 0.14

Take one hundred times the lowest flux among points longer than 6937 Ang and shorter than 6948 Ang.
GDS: 880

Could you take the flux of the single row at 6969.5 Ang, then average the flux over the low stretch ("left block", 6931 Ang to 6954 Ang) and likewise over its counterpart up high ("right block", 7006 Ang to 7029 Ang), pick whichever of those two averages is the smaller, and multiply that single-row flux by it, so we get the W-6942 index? 87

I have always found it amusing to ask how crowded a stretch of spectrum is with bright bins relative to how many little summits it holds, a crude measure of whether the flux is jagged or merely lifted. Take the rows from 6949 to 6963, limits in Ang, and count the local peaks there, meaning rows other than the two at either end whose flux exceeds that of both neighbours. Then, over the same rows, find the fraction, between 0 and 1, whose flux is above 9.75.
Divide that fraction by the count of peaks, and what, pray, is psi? 0.11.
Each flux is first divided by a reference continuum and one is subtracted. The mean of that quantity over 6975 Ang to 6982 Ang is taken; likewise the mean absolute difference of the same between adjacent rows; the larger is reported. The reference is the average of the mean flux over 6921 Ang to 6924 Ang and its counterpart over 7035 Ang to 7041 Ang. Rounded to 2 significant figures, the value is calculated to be 0.071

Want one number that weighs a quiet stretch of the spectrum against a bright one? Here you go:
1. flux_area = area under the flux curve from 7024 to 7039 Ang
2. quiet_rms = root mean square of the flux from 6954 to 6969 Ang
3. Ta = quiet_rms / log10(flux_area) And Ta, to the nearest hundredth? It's 4.38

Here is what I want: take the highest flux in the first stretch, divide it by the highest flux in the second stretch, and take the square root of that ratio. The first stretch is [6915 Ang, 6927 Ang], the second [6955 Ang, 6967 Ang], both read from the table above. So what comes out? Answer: 0.96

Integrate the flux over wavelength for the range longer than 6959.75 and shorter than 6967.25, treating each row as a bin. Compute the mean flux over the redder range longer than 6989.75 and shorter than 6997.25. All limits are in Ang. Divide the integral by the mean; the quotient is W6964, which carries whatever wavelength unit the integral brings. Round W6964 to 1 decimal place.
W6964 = 7.6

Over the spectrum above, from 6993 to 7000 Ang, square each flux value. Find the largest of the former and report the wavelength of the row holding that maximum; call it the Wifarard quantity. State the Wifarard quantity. 6998.0 Ang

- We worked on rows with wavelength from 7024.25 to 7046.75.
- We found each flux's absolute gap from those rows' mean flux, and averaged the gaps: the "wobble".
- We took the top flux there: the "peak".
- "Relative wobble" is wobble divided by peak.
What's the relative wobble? 0.034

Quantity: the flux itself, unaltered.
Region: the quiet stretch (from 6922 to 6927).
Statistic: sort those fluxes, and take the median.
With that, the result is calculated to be 9.4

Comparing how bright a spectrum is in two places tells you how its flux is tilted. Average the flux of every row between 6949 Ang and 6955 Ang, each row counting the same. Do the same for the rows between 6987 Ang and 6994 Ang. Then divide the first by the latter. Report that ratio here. 0.92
